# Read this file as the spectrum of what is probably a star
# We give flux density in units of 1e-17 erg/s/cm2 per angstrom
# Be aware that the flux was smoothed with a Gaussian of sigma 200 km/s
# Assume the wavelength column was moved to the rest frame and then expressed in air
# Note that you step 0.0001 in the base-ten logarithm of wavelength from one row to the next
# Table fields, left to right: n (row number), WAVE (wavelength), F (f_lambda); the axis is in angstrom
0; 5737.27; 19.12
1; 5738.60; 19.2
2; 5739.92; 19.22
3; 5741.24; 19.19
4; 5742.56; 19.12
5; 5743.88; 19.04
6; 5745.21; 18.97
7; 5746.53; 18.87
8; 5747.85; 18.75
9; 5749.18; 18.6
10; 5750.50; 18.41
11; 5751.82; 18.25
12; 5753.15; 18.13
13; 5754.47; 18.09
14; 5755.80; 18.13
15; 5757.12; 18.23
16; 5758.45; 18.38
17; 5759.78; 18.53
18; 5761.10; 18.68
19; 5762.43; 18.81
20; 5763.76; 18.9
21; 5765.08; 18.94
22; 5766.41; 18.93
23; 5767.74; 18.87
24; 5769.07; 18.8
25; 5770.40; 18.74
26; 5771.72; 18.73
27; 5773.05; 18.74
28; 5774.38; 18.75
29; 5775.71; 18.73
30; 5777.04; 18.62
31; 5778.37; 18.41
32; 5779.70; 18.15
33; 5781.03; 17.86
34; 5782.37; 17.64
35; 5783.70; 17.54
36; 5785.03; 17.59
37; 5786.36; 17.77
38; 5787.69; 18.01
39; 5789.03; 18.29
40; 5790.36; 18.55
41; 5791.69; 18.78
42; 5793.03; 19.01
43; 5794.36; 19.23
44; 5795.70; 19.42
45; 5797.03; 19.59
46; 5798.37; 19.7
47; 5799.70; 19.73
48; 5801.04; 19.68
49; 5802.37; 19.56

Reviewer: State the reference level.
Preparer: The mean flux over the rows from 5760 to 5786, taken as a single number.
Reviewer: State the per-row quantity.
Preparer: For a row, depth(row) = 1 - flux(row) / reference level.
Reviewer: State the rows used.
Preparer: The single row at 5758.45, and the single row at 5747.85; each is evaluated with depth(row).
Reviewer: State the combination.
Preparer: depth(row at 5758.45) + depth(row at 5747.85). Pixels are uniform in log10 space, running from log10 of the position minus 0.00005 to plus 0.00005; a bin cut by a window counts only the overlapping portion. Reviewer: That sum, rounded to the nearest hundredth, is -0.01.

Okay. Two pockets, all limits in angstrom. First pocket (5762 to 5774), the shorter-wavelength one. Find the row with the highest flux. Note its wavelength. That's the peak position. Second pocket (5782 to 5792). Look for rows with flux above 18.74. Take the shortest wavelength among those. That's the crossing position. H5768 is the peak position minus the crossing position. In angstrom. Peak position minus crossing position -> -26.6 angstrom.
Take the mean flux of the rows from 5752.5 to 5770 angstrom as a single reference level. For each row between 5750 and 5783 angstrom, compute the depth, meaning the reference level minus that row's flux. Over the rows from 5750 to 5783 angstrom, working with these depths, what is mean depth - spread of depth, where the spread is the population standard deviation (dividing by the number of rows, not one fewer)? -0.28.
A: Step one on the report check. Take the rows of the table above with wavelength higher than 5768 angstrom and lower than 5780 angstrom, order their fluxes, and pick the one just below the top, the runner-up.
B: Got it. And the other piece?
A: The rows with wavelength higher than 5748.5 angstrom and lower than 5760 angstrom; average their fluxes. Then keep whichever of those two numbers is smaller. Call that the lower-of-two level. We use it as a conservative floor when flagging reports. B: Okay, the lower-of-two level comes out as 18.3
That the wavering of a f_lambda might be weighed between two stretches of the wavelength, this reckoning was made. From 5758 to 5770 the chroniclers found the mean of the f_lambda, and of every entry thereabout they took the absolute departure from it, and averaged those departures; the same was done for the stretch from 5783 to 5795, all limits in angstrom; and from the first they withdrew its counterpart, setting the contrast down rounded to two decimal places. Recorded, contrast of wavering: -0.37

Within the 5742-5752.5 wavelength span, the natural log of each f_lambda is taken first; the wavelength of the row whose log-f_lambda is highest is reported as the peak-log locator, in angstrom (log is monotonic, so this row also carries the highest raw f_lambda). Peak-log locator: 5742.56 angstrom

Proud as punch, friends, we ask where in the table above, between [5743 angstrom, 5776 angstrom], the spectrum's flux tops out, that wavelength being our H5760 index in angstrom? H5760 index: 5743.88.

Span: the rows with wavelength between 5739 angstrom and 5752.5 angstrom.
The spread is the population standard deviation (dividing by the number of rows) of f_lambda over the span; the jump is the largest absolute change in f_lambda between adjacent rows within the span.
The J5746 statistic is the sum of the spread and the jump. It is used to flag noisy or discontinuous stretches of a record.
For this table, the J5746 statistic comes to 0.51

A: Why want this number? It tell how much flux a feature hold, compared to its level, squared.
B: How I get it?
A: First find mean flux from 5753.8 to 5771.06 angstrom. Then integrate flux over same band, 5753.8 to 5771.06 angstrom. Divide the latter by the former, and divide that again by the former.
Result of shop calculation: 0.93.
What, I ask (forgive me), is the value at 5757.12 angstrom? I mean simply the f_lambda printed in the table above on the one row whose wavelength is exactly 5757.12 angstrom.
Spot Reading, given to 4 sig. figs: 18.23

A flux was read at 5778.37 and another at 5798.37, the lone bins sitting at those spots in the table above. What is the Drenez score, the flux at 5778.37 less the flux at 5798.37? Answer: -1.3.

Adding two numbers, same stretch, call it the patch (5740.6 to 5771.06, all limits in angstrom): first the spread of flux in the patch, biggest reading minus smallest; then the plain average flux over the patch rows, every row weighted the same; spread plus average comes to 19.8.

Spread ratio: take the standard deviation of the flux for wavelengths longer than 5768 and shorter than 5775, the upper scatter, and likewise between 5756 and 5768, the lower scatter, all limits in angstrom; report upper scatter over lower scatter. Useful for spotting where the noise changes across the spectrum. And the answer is 0.1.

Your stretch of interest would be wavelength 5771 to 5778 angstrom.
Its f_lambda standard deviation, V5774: 0.05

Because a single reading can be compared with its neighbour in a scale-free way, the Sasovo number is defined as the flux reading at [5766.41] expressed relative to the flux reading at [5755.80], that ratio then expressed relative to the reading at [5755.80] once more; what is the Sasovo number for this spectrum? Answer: 0.058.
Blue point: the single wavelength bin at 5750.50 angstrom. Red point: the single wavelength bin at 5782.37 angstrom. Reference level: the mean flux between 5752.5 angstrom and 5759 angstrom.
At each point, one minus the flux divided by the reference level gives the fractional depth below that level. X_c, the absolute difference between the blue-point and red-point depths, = 0.04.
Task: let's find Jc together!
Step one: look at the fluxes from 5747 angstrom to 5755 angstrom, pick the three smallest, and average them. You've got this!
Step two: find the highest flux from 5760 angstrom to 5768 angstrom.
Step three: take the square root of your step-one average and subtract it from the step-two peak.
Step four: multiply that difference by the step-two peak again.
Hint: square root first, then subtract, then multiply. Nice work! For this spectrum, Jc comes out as 278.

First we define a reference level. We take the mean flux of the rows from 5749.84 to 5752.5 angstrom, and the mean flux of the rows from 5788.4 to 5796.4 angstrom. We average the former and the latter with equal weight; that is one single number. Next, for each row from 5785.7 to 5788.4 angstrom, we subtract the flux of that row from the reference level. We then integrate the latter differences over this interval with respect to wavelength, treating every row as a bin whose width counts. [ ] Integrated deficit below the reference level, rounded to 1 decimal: 1.9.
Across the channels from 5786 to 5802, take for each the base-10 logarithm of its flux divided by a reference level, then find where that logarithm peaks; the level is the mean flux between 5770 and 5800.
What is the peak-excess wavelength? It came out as 5799.70 angstrom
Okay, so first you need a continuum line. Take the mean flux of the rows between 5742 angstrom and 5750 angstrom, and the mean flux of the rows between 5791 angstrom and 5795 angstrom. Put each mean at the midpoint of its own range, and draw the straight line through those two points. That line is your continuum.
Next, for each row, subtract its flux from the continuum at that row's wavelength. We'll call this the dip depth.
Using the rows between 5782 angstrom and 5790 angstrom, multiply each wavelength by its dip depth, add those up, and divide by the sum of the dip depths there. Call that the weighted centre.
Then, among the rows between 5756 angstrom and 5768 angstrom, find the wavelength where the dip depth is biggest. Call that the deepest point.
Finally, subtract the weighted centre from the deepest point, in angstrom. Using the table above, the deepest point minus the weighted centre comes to -28.1 angstrom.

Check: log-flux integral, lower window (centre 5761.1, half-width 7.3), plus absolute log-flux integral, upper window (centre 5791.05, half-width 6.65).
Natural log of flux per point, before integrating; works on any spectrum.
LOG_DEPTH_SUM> 82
